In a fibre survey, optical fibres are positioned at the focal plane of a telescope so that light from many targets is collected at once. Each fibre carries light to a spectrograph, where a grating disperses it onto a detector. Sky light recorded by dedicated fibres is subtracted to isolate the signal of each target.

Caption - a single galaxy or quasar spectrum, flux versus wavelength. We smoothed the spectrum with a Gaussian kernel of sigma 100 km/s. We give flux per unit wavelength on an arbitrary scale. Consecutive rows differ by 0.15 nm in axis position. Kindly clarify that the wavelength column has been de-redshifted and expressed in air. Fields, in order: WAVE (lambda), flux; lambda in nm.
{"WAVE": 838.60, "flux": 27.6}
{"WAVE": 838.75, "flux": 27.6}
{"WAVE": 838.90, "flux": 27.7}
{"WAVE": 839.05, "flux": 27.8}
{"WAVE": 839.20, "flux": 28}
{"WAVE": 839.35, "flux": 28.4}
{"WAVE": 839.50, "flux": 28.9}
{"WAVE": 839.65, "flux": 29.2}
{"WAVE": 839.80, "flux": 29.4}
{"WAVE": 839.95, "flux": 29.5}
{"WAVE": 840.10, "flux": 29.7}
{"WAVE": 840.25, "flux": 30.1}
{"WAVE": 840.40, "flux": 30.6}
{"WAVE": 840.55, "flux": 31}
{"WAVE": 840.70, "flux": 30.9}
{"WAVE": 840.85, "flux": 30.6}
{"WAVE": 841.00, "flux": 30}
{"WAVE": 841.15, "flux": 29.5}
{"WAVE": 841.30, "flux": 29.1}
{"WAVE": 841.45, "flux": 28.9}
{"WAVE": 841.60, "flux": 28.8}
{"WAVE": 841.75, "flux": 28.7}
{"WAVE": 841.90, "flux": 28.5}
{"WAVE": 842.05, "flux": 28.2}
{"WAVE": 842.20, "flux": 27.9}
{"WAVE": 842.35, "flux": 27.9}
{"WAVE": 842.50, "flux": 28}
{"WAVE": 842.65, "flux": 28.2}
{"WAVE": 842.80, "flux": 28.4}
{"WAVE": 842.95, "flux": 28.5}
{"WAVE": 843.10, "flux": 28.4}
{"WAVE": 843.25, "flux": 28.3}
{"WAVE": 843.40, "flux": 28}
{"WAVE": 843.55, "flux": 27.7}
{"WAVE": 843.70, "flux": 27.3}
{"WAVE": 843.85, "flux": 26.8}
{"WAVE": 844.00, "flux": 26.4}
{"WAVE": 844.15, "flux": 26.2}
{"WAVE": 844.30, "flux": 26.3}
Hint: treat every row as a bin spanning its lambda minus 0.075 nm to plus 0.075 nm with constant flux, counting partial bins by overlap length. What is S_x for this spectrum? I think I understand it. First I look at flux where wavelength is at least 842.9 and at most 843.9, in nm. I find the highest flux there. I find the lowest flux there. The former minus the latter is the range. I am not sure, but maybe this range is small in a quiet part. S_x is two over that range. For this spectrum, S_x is 1.2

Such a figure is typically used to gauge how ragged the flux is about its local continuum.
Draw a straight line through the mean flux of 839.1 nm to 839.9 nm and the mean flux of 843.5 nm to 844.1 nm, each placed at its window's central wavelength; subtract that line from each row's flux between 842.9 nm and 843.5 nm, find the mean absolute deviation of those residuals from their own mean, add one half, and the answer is 0.6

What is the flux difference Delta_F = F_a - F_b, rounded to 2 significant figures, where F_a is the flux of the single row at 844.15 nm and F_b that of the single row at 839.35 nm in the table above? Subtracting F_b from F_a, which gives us -2.2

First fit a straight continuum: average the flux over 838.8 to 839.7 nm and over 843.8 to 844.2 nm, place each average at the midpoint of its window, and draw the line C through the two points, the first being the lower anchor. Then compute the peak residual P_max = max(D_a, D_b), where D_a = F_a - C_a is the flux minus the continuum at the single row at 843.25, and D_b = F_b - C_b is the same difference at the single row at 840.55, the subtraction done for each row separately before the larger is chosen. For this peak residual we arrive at 3.2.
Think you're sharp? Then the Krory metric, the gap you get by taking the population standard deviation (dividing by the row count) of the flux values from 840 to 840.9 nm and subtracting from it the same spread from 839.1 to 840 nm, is -0.09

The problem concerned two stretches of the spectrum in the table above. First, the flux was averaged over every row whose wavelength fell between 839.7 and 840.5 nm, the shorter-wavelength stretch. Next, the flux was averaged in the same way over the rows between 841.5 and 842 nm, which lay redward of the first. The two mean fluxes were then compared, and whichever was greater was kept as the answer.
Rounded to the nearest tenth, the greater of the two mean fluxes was 29.9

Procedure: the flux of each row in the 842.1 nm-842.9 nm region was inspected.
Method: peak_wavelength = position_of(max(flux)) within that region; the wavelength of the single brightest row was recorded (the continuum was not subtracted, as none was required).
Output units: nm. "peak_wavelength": 842.80 nm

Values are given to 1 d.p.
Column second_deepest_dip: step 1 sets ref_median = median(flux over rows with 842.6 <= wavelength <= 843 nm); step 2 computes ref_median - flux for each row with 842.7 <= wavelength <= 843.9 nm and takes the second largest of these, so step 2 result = 1.1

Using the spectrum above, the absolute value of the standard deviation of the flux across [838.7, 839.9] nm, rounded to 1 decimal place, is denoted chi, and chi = 0.7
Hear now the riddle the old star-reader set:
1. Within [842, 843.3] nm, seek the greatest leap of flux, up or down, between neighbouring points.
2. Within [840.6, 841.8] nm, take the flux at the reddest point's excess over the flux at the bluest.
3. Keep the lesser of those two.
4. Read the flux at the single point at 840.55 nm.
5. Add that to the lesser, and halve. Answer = 14.4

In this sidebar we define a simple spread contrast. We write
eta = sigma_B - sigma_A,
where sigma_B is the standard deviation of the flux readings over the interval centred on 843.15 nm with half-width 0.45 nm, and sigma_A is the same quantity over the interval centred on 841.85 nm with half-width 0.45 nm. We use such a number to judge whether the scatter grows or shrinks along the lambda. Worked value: -0.1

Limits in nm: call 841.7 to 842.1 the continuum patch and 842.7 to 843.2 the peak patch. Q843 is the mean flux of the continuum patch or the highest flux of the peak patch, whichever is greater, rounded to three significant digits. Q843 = 28.5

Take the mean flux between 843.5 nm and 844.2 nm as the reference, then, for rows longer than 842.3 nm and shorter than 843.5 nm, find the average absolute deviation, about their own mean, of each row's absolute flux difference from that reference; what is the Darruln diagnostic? 0.19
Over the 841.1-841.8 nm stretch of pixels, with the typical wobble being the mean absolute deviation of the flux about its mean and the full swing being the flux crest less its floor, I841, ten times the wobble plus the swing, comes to 3.20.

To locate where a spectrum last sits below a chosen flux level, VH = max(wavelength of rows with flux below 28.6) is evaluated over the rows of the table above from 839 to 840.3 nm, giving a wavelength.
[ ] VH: 839.35 nm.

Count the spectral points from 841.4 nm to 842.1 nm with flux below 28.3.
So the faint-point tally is 1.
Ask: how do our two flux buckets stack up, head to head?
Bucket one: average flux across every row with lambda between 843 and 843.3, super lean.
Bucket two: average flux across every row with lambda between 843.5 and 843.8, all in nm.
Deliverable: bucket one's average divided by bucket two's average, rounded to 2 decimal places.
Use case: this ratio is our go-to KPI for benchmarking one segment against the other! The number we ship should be 1.03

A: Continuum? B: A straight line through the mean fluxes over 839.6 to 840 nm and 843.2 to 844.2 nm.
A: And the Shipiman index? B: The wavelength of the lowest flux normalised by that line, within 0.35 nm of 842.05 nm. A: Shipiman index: 842.20 nm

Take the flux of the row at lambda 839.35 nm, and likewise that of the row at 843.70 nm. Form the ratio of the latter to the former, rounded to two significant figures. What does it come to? 0.96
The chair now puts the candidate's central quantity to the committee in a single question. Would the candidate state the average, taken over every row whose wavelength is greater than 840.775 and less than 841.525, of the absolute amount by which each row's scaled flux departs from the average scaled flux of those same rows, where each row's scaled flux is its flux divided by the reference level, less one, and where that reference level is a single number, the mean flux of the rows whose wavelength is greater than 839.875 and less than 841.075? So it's 0.018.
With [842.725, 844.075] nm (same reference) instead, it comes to 0.021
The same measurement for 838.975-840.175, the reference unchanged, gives 0.020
